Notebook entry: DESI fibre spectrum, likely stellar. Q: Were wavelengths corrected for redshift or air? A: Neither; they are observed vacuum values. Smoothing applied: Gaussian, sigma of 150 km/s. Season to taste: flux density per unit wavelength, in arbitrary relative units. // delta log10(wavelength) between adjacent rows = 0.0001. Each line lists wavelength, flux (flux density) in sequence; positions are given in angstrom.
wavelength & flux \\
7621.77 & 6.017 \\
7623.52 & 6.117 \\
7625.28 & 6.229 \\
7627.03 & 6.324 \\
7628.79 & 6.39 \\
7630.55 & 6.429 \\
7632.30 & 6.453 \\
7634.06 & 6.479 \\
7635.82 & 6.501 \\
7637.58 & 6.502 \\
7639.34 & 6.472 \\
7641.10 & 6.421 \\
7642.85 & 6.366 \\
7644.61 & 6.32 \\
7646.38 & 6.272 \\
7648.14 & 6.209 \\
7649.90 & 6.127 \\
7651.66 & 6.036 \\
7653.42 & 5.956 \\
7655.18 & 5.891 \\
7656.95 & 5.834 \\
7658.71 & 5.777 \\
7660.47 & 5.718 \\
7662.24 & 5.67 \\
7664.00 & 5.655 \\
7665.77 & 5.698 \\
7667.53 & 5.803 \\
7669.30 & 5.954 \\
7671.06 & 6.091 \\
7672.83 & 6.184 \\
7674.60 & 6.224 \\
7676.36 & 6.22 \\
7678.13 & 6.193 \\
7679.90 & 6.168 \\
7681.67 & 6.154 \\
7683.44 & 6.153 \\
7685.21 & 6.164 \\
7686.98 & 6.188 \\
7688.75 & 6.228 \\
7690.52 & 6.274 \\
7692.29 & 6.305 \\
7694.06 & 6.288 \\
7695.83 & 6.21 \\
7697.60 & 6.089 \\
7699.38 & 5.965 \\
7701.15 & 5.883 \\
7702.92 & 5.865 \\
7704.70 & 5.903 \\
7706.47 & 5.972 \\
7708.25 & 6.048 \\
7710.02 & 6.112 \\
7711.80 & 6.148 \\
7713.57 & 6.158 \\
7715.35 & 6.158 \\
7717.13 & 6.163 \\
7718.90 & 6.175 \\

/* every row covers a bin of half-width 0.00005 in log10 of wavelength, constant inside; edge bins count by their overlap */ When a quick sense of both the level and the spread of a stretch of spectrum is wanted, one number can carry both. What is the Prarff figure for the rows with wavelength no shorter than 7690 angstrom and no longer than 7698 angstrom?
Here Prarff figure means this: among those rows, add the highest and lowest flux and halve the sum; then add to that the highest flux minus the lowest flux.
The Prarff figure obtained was 6.41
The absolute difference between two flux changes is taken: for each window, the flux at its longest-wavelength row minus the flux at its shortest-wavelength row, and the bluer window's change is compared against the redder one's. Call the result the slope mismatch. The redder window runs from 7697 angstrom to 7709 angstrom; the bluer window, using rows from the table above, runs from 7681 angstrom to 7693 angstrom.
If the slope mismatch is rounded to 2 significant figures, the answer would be 0.19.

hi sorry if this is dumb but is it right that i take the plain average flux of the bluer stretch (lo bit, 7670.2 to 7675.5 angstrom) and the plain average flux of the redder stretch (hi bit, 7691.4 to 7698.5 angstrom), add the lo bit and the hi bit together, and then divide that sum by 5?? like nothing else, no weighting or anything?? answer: 2.48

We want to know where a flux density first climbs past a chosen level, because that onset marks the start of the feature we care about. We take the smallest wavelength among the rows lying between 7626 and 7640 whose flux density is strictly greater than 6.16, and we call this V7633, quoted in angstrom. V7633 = 7627.03 angstrom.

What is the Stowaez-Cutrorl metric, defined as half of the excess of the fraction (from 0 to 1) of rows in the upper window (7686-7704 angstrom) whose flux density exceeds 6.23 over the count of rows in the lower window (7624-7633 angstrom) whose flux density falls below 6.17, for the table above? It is 0.15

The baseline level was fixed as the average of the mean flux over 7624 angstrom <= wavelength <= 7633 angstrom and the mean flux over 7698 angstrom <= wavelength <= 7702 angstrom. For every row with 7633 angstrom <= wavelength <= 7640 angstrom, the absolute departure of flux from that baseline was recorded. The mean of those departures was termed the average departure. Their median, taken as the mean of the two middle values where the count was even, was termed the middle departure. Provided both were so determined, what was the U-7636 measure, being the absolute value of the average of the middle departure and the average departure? 0.34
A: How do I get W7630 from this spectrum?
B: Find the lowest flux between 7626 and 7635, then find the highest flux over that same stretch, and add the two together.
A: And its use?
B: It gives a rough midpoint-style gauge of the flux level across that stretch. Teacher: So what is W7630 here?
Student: 12.8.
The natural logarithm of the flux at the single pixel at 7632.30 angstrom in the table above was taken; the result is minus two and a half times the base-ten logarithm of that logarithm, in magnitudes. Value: -0.676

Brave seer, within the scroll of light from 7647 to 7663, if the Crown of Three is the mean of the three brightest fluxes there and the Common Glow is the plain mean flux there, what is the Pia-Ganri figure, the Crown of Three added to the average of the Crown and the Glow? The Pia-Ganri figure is 12.1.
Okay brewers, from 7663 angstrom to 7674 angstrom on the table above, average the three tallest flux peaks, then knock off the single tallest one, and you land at -0.11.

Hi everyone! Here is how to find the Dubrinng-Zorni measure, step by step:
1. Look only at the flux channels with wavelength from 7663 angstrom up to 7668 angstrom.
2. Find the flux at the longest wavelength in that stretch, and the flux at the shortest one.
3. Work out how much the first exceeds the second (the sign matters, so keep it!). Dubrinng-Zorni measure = 0.15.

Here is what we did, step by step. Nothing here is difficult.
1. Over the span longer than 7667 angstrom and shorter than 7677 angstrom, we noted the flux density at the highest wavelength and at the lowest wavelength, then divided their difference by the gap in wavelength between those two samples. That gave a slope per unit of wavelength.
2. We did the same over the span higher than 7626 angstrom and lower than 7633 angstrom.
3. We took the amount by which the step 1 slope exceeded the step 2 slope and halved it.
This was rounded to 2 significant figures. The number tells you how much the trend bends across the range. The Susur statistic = 0.011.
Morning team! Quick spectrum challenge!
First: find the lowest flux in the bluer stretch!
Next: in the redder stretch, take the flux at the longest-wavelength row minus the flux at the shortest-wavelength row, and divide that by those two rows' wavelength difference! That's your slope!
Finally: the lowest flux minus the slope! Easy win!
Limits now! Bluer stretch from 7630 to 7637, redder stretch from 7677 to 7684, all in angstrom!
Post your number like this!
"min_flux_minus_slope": 6.4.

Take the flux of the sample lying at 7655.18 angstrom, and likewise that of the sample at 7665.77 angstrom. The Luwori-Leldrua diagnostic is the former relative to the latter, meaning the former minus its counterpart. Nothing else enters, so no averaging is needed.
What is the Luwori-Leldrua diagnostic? 0.2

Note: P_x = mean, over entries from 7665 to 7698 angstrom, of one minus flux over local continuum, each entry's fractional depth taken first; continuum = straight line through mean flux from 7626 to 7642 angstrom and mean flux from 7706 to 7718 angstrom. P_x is 0.016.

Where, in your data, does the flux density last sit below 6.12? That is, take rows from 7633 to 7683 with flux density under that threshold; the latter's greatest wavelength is 7671.06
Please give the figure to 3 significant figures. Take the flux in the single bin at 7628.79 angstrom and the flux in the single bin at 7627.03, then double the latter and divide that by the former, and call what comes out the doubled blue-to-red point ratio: 1.98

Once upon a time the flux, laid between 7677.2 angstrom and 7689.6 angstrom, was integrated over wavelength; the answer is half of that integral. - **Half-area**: 38.3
